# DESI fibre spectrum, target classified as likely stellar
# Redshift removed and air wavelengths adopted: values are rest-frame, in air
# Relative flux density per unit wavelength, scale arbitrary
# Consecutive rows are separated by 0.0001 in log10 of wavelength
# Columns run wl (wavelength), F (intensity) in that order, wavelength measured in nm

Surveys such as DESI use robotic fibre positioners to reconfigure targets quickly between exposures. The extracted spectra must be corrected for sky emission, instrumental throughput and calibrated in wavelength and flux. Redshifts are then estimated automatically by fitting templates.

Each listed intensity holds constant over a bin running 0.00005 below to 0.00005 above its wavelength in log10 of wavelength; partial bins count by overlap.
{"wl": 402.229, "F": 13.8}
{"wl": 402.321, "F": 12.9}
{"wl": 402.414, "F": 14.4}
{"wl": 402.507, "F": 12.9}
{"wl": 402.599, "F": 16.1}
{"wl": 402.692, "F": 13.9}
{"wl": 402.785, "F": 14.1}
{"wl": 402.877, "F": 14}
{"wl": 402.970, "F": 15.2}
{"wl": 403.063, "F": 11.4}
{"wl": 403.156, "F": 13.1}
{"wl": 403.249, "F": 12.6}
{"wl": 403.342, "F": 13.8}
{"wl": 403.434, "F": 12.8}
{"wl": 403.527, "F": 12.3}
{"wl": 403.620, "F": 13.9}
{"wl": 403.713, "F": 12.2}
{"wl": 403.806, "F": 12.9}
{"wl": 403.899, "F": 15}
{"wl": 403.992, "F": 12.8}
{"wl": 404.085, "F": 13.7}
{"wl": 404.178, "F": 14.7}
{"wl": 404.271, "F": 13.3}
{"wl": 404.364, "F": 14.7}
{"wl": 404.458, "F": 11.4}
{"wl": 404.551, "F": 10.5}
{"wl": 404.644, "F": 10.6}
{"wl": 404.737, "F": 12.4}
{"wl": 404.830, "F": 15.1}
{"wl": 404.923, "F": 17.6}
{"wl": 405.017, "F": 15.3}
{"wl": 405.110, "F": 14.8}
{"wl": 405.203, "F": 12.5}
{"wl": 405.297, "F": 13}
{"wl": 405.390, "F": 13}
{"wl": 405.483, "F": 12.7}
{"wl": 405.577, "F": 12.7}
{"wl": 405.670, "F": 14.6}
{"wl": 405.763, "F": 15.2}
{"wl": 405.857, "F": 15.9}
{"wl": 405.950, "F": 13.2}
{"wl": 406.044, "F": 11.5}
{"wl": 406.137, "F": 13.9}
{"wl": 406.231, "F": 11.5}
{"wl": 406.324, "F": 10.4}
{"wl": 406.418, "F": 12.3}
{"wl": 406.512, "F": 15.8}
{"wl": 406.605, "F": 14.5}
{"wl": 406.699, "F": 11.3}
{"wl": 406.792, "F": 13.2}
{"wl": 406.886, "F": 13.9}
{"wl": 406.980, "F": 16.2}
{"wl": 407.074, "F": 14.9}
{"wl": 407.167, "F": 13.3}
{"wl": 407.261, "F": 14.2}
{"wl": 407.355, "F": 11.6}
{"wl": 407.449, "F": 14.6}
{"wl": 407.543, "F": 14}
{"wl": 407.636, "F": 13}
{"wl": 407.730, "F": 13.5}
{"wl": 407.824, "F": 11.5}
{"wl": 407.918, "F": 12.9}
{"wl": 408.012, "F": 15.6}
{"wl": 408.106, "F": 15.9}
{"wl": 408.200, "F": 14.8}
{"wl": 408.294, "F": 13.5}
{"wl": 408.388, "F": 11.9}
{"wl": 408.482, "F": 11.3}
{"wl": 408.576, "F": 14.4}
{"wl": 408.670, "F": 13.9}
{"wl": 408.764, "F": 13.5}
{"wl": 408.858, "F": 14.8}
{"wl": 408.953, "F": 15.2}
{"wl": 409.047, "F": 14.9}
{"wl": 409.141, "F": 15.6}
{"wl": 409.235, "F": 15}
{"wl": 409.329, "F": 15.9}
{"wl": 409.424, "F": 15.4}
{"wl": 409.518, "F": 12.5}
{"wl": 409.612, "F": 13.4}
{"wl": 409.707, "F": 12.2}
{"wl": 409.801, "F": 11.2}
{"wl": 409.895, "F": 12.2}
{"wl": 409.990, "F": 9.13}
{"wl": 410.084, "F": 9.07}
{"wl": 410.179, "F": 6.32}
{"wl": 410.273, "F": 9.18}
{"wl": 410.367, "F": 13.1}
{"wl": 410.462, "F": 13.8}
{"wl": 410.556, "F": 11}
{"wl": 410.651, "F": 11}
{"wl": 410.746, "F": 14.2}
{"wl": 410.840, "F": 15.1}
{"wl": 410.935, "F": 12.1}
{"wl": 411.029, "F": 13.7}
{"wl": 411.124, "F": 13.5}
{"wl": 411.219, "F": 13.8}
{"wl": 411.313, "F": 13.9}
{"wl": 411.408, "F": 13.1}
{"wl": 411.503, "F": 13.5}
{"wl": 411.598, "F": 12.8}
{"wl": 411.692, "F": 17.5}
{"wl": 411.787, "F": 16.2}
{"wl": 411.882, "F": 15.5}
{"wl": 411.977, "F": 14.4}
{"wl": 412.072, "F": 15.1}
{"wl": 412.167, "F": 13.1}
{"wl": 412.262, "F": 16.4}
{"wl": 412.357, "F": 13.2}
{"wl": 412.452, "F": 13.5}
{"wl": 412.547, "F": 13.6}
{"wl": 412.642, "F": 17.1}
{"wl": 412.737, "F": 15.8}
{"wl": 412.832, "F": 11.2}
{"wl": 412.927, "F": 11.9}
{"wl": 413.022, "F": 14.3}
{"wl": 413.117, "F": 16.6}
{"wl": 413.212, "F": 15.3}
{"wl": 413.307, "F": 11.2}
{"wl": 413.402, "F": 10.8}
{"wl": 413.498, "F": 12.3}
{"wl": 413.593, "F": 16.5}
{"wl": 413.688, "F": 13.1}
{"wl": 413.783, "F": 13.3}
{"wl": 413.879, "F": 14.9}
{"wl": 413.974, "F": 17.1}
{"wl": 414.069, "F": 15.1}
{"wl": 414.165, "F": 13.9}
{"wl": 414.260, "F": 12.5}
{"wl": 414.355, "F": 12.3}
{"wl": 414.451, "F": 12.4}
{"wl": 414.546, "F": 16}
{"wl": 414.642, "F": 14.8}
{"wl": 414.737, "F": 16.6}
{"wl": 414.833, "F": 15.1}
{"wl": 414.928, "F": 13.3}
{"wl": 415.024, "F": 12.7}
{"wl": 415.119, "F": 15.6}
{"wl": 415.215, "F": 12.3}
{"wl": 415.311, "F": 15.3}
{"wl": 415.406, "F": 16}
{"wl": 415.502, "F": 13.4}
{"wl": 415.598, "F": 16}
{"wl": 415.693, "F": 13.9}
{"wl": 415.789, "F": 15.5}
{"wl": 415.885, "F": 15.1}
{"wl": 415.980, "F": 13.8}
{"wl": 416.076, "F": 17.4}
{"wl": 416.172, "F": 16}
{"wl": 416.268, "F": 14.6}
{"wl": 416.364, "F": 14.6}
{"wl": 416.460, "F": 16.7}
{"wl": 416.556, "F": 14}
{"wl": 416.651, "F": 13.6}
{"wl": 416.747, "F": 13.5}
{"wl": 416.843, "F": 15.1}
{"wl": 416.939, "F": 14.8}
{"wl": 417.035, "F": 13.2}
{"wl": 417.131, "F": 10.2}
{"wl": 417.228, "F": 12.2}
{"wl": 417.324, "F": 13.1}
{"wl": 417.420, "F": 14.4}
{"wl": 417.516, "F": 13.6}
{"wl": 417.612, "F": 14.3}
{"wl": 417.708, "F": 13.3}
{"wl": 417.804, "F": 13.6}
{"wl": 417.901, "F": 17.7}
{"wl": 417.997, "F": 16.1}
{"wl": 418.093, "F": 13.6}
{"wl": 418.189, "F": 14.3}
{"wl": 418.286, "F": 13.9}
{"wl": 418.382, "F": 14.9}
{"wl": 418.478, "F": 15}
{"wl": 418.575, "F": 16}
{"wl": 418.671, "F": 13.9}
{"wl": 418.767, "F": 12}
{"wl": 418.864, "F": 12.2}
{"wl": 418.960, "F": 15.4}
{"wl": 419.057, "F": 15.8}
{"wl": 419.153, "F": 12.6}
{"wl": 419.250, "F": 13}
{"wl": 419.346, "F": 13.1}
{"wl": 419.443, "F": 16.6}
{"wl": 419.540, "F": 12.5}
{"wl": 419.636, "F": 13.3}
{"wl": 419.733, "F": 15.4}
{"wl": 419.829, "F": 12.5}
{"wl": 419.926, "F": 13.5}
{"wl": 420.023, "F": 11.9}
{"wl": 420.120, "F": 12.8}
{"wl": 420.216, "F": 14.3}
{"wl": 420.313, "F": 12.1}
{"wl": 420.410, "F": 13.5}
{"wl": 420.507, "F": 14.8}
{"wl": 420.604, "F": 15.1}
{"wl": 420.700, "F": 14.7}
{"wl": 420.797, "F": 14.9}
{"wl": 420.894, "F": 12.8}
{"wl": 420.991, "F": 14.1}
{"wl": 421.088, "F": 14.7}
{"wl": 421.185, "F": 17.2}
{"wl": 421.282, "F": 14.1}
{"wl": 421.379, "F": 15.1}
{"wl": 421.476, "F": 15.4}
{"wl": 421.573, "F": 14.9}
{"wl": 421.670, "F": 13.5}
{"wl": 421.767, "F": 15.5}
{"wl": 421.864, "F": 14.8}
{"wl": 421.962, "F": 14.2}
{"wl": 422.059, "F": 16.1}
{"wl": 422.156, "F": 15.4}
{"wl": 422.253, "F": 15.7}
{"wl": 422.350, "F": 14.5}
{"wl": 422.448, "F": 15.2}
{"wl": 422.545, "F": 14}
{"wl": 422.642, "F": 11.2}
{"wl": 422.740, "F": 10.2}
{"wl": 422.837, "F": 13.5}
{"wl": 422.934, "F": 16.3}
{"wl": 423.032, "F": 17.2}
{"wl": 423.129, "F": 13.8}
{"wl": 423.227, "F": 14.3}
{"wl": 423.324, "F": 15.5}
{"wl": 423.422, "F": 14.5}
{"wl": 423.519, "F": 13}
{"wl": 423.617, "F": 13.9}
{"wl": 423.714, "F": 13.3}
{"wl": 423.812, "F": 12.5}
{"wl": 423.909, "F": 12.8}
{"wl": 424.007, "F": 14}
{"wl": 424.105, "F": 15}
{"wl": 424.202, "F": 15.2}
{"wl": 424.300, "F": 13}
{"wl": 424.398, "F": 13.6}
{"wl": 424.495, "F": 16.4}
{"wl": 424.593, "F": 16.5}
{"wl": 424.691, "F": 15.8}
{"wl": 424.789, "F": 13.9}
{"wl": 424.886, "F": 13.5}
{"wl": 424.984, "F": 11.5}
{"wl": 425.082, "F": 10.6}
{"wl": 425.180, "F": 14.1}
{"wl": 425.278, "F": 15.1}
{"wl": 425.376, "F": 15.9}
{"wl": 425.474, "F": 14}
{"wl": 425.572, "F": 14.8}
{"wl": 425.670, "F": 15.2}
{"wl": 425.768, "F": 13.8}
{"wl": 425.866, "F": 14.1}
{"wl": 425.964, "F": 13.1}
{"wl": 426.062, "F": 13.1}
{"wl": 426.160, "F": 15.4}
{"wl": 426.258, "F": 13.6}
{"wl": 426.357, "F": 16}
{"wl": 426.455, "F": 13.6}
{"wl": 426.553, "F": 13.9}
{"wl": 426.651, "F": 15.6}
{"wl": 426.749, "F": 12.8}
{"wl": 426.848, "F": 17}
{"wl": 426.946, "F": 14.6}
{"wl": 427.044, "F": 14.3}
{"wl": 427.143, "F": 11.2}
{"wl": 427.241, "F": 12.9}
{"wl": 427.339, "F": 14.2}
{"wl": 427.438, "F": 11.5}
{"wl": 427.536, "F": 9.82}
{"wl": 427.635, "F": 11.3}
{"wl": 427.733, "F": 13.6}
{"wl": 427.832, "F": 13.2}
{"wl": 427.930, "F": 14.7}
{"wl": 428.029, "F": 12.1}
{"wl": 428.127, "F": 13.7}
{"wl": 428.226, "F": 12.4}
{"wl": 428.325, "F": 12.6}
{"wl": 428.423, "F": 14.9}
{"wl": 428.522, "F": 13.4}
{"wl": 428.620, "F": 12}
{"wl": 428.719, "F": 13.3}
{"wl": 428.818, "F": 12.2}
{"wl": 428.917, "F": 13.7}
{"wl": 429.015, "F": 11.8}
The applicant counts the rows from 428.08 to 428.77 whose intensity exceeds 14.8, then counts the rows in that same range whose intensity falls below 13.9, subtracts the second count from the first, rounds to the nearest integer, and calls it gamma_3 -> -5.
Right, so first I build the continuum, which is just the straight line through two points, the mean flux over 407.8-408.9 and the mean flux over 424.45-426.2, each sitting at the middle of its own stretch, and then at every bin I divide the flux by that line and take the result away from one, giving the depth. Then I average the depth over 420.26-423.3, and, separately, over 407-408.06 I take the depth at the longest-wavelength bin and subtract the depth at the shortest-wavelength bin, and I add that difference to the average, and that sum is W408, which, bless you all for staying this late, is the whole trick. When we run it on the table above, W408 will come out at -0.07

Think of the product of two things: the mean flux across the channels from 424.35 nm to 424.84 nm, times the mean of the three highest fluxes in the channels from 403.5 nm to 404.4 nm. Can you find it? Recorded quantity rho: 226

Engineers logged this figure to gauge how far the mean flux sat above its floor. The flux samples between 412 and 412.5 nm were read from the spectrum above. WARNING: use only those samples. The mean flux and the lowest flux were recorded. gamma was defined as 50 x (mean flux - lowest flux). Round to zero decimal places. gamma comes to 58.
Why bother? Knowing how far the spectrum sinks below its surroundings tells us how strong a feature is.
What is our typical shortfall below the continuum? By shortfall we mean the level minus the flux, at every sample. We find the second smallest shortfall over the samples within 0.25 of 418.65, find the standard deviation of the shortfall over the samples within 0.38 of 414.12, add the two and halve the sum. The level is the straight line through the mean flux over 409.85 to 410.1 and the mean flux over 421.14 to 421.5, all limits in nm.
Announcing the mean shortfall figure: 0.4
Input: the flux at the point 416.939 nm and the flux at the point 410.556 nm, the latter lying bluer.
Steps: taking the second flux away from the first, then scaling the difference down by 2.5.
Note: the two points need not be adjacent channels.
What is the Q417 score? 1.5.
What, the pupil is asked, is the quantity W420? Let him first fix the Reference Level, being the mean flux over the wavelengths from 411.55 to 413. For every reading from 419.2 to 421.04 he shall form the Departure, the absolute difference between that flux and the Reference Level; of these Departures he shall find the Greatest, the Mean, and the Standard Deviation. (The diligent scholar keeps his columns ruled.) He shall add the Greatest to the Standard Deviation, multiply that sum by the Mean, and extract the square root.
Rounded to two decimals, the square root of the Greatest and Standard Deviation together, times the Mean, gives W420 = 2.03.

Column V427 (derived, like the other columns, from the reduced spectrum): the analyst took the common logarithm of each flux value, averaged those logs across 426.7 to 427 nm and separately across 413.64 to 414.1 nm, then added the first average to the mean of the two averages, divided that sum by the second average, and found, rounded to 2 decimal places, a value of 2.00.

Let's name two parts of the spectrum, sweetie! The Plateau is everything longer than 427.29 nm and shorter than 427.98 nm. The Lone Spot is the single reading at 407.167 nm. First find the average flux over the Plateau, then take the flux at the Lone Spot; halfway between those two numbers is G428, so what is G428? 13.0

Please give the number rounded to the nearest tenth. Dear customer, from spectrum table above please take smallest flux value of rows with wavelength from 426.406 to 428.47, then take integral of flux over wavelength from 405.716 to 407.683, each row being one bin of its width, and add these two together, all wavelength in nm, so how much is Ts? 36.5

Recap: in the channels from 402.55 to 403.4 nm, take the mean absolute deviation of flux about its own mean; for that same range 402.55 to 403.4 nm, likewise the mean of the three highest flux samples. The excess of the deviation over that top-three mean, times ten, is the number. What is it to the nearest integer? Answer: -142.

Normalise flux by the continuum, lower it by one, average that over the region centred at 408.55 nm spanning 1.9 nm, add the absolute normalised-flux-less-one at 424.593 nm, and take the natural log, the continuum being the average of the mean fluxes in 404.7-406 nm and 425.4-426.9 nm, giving -1.9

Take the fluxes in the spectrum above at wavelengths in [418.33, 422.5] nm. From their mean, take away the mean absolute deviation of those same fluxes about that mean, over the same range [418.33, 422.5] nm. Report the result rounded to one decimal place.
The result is 13.2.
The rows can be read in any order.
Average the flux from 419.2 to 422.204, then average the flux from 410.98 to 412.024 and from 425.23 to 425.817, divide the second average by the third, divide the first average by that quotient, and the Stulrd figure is 14.7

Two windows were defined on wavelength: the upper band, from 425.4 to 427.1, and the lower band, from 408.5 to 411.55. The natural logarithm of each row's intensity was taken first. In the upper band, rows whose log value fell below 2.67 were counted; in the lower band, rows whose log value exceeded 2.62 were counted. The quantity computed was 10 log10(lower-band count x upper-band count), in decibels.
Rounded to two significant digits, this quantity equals 21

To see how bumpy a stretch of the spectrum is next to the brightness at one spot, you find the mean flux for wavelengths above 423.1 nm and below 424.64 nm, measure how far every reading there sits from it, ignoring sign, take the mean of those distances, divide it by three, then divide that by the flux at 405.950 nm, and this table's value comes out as 0.025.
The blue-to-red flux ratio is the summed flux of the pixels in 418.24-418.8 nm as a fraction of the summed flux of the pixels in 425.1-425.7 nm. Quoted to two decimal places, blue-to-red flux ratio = 0.96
